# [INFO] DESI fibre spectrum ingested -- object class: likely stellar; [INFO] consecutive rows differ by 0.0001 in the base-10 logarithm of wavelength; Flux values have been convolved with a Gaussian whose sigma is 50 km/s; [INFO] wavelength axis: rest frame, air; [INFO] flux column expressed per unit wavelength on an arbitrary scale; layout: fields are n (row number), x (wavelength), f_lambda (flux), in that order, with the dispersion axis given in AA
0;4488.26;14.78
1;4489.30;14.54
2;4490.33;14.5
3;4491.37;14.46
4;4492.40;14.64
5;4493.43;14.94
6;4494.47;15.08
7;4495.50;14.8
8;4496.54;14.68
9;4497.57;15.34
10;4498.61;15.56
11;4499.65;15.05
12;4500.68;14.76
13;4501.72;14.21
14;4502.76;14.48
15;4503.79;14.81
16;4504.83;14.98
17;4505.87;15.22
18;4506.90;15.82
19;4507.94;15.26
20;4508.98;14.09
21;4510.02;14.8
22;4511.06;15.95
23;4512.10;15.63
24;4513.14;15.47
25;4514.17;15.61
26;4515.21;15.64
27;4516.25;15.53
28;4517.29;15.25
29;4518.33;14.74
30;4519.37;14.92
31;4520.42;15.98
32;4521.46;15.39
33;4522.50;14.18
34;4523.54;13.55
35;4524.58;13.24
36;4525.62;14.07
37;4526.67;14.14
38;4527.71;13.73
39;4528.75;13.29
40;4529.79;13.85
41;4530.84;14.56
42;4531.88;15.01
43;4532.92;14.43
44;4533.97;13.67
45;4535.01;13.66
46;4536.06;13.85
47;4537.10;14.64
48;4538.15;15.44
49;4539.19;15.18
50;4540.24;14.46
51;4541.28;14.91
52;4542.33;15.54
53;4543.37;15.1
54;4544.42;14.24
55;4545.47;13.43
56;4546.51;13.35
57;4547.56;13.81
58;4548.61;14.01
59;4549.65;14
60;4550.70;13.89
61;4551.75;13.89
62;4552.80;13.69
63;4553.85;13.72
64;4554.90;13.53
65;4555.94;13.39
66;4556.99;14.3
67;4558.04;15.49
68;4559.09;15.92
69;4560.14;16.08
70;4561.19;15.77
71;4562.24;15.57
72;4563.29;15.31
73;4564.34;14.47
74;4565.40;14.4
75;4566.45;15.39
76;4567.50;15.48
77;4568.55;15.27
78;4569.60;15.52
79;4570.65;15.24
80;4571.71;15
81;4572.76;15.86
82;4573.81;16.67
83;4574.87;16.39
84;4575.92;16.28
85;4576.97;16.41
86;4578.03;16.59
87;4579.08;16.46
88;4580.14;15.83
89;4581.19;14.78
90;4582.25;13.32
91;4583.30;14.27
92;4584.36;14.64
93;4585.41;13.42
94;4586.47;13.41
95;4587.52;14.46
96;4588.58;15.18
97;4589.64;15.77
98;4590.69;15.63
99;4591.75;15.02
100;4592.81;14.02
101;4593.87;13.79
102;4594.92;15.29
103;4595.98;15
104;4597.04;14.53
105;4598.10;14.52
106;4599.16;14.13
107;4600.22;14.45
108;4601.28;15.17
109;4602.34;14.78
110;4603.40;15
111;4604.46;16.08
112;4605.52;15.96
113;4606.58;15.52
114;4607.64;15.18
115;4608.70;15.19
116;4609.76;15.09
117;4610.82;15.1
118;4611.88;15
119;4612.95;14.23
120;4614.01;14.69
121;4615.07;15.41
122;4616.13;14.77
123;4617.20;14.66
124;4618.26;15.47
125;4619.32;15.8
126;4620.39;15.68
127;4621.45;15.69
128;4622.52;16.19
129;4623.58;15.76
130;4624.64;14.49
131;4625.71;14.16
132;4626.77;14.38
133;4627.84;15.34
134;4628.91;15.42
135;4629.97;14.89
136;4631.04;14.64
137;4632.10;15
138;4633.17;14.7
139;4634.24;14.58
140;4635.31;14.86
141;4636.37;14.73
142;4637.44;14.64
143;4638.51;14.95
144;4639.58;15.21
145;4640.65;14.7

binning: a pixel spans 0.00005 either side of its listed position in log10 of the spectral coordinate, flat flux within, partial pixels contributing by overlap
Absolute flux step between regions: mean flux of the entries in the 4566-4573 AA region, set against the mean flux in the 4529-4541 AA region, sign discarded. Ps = 1.0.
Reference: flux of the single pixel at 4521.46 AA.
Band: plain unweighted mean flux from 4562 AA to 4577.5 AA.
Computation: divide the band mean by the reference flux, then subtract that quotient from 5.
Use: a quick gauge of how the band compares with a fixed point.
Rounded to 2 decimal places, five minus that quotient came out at 3.99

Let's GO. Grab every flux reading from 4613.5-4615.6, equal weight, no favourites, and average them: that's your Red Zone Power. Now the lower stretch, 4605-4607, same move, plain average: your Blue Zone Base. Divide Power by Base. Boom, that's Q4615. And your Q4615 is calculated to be 0.96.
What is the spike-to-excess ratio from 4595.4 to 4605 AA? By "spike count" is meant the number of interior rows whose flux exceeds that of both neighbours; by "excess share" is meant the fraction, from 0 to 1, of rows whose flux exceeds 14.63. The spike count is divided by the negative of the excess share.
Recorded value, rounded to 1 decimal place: -1.8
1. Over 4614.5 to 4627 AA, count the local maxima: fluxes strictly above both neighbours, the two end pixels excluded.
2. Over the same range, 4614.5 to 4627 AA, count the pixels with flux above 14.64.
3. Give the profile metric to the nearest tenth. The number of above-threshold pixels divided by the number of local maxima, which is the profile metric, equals 4.5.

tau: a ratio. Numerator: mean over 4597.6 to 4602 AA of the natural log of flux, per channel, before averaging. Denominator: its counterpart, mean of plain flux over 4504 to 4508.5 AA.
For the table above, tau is 0.175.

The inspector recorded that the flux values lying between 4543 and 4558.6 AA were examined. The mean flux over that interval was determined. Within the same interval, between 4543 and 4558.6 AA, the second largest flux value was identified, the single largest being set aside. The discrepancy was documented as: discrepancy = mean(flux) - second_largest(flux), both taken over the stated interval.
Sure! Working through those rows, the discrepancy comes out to -1.1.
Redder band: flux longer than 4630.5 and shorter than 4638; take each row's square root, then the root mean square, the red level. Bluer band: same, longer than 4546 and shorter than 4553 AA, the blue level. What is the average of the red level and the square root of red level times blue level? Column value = 3.81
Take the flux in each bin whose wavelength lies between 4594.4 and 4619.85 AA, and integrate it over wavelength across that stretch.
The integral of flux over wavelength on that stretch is 383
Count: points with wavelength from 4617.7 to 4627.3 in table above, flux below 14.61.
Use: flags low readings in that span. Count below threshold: 3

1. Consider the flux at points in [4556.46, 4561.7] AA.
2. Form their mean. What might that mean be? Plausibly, 15.5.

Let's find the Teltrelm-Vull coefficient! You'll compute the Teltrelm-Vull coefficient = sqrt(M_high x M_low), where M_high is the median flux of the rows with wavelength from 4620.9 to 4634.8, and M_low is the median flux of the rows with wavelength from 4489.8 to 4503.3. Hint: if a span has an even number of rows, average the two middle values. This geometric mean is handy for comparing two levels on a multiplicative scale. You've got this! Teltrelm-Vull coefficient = 14.8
